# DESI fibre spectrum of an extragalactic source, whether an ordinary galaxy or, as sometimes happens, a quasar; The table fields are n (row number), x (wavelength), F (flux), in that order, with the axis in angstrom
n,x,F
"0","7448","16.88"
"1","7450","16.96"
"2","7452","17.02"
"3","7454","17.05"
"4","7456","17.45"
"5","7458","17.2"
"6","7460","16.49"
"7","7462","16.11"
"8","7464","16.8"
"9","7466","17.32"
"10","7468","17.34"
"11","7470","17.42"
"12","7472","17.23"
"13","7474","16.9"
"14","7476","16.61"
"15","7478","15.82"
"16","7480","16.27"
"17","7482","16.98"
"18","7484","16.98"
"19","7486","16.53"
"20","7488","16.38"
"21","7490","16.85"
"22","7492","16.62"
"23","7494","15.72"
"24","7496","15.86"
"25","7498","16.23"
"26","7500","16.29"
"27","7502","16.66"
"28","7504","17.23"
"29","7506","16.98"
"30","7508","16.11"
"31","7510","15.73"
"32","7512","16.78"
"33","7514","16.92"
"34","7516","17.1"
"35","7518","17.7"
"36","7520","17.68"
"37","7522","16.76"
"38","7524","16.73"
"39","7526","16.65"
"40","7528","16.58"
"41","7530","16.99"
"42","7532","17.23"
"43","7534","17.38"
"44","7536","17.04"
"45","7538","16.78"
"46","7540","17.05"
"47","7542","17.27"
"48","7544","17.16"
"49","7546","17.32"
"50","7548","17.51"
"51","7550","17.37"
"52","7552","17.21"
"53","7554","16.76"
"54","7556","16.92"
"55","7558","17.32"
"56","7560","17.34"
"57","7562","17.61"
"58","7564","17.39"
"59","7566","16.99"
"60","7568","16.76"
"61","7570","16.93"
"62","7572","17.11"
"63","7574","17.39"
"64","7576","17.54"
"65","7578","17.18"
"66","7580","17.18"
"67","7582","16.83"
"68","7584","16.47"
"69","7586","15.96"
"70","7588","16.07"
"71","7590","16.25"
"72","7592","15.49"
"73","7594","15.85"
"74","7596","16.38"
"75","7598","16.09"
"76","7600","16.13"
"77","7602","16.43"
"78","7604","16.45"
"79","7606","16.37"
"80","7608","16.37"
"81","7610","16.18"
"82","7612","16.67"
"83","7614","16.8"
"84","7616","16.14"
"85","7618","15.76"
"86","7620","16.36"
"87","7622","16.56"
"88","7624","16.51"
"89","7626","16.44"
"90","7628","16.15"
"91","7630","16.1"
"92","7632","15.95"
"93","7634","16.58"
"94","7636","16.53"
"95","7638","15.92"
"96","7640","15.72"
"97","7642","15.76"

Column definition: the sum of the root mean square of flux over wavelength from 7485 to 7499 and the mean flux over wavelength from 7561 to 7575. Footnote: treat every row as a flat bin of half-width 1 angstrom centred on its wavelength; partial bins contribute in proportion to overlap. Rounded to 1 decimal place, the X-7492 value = 33.5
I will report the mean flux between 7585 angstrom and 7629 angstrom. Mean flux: 16.2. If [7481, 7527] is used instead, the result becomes 16.7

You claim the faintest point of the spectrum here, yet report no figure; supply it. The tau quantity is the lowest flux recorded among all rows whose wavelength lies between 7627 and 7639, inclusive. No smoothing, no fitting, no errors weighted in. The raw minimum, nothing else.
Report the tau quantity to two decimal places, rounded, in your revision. 15.92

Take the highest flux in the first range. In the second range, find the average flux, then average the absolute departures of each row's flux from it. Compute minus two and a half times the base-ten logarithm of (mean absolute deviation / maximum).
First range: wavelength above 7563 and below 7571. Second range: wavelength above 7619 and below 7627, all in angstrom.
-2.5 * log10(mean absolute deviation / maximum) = 6.0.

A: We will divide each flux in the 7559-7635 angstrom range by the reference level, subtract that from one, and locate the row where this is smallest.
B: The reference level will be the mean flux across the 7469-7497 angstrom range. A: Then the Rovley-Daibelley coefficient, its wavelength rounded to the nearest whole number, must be 7562 angstrom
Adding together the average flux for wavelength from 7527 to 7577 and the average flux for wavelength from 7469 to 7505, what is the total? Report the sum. 33.7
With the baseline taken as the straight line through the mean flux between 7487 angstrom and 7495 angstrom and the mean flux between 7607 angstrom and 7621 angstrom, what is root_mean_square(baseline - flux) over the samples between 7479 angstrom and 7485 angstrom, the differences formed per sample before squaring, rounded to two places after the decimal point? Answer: 0.48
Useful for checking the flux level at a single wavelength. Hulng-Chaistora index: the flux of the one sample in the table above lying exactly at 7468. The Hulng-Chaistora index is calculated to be 17.34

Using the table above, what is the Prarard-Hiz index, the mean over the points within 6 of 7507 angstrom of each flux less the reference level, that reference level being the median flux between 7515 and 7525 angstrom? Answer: -0.52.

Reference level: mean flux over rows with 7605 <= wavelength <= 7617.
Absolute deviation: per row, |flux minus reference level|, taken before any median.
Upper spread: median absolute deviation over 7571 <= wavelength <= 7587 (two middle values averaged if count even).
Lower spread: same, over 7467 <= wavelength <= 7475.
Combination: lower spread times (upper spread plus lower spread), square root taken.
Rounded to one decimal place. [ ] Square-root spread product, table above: 1.2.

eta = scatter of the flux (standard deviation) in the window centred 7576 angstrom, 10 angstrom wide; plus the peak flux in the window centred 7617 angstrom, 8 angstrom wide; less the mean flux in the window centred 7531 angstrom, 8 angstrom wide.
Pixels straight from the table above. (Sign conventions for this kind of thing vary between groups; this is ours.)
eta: -0.1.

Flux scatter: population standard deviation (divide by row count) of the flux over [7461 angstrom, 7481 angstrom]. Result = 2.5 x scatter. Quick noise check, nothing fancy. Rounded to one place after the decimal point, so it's 1.3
